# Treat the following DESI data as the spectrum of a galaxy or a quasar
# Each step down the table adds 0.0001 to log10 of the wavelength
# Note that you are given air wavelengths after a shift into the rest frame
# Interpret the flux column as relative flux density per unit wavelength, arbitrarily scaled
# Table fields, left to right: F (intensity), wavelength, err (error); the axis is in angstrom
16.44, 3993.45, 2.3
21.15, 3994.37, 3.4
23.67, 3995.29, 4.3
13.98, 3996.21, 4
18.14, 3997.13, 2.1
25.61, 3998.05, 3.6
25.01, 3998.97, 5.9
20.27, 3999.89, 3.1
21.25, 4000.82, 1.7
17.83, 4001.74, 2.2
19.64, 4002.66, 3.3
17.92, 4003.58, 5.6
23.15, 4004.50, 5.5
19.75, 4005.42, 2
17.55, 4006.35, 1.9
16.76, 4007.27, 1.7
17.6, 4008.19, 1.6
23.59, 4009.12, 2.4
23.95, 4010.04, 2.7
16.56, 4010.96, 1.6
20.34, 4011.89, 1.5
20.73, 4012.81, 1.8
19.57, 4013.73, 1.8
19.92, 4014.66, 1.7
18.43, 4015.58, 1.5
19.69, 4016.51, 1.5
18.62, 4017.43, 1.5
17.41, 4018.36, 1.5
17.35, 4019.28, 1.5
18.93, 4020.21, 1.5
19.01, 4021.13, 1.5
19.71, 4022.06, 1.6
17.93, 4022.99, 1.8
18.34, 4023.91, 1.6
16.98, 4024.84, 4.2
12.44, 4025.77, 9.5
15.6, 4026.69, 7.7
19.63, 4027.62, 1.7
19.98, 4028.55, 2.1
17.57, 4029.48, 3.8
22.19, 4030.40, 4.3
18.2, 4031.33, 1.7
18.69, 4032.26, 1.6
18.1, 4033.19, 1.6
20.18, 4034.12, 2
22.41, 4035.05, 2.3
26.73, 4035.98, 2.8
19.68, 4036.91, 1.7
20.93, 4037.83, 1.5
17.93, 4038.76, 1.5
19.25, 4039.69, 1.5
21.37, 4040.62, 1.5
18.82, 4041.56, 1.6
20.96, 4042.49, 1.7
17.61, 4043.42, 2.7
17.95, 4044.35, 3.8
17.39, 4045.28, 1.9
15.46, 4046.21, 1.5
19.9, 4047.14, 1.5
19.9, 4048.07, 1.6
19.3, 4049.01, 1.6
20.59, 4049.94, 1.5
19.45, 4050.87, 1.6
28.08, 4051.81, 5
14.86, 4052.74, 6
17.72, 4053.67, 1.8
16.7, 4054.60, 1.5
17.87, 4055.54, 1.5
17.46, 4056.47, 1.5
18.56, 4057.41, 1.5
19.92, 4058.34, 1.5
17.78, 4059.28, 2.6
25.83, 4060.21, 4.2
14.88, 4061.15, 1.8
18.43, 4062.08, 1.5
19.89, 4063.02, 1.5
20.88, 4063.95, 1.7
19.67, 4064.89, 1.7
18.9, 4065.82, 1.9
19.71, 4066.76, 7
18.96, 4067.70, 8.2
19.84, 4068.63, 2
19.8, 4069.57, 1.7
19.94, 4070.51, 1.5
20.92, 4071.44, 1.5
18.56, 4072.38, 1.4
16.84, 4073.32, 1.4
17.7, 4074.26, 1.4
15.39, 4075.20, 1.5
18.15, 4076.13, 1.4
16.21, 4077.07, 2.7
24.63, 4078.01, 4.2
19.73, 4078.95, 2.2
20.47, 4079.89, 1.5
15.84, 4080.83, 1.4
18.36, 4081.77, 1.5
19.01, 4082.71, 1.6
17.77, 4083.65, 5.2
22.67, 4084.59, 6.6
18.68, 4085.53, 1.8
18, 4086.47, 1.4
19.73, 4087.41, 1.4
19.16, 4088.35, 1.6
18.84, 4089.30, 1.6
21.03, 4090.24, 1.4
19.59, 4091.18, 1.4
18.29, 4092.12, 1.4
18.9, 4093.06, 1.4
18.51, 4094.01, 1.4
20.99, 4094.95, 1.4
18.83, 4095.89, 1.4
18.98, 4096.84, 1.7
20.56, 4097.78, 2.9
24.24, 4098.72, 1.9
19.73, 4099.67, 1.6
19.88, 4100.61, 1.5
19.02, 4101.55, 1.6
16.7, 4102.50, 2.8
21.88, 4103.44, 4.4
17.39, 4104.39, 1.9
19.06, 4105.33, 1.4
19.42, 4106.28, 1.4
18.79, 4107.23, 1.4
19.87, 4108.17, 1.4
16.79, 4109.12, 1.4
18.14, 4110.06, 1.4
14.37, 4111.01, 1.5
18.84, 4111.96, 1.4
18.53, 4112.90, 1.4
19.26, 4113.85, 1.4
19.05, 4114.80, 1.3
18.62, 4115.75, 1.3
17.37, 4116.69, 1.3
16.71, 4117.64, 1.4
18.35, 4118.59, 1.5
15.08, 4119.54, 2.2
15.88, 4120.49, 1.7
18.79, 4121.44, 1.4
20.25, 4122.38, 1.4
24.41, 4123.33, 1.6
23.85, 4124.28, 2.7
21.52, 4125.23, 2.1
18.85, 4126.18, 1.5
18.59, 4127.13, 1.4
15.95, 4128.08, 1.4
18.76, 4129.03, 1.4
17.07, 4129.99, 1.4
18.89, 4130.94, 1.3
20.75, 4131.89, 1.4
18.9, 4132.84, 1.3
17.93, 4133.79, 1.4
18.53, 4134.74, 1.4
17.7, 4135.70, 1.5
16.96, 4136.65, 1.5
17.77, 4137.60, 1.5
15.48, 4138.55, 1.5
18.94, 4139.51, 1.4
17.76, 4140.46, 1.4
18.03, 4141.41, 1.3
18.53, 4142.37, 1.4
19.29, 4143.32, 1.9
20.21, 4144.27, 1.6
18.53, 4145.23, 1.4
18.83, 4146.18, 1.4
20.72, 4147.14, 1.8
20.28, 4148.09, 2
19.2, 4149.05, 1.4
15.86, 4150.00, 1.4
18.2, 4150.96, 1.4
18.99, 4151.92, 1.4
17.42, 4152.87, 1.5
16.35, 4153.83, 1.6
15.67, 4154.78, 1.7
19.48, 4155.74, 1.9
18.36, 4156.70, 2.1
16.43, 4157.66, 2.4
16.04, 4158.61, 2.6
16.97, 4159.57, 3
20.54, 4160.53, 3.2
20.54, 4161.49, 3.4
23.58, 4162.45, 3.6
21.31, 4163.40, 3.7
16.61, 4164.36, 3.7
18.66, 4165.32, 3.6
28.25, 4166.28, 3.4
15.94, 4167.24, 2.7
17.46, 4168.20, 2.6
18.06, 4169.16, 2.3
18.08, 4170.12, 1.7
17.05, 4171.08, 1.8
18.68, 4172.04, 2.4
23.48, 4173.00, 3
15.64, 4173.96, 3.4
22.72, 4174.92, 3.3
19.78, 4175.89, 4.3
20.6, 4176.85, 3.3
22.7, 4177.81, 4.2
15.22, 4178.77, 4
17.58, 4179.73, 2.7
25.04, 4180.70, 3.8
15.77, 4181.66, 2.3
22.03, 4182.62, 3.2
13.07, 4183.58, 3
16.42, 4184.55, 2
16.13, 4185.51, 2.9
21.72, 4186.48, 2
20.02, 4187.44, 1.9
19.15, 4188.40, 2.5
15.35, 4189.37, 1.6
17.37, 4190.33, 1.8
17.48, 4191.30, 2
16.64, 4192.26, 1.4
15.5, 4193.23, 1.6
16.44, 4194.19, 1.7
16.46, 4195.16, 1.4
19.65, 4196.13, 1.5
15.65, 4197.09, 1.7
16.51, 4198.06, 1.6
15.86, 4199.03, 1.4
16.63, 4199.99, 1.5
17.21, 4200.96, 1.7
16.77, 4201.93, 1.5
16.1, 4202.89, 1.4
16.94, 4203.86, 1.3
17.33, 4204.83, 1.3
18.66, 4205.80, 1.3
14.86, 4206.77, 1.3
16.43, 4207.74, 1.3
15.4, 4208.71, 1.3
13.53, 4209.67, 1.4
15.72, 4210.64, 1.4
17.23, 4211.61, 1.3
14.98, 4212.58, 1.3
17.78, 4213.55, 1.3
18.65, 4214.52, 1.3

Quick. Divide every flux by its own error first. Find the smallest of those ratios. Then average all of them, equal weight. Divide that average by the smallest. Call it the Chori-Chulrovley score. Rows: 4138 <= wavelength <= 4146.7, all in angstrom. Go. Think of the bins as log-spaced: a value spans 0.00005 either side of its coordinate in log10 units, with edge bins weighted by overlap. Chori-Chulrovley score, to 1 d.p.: 1.2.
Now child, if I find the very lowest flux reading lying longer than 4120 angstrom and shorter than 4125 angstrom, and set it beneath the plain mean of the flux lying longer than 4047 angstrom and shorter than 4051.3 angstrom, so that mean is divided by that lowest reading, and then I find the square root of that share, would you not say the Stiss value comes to 1.12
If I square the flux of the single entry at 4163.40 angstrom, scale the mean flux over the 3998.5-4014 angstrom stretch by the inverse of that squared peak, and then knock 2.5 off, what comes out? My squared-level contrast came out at -2.46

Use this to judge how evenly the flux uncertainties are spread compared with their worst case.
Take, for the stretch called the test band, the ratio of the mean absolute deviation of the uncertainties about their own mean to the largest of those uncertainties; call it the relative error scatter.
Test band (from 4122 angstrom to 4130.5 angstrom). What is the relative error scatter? 0.12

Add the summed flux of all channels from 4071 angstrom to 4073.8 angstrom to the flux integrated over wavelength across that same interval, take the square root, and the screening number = 10.4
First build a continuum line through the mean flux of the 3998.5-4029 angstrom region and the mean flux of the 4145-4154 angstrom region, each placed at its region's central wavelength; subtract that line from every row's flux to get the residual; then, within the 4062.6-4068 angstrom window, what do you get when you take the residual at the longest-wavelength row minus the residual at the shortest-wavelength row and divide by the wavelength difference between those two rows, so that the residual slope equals -0.19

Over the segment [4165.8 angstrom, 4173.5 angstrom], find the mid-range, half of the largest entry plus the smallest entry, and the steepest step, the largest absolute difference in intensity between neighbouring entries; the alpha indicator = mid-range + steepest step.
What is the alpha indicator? 34.4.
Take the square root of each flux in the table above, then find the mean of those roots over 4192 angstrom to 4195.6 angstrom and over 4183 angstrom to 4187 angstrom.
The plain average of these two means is 4.06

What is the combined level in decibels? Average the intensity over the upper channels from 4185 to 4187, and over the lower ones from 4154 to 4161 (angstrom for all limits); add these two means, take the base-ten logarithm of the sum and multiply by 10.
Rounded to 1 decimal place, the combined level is 15.6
